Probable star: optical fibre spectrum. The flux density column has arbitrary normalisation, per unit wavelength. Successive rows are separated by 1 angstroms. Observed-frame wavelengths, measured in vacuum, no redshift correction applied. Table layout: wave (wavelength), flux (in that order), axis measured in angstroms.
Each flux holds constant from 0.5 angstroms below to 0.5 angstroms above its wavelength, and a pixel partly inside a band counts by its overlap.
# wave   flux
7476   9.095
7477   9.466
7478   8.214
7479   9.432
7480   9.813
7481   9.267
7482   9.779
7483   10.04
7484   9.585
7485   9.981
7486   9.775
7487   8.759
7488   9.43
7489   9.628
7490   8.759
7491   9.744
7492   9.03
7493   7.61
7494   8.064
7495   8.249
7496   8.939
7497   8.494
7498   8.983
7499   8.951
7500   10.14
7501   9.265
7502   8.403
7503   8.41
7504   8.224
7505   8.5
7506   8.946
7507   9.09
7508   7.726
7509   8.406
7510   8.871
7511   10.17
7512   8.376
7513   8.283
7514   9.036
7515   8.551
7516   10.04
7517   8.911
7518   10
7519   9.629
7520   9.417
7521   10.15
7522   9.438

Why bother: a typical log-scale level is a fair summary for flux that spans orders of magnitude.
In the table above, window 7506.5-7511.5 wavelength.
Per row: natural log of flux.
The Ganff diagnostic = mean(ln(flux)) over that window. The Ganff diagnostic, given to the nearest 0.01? 2.18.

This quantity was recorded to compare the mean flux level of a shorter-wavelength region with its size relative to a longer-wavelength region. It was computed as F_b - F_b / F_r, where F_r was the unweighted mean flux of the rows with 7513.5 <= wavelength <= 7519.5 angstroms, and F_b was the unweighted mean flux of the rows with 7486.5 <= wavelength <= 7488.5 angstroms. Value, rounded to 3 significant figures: 8.12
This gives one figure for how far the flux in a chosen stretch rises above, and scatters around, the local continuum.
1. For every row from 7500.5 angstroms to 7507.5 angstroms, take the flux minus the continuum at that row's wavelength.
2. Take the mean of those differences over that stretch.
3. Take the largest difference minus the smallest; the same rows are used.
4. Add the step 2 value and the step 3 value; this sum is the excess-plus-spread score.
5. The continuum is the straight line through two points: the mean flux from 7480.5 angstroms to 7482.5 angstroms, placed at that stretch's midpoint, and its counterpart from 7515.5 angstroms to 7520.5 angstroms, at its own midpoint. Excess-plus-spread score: 0.17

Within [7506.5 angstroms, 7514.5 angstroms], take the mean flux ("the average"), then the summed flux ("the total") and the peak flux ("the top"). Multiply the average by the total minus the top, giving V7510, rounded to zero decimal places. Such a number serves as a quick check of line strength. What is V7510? 523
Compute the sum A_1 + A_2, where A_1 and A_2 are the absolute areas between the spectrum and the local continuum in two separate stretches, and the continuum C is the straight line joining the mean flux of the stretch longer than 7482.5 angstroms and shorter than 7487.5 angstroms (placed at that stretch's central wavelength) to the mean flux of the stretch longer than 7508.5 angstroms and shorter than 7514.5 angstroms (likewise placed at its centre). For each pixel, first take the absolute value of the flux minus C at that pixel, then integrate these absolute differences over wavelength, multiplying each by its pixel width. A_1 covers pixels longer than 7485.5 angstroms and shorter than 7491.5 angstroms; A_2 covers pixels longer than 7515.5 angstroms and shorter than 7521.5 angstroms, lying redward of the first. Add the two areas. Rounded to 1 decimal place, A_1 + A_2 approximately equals 8.5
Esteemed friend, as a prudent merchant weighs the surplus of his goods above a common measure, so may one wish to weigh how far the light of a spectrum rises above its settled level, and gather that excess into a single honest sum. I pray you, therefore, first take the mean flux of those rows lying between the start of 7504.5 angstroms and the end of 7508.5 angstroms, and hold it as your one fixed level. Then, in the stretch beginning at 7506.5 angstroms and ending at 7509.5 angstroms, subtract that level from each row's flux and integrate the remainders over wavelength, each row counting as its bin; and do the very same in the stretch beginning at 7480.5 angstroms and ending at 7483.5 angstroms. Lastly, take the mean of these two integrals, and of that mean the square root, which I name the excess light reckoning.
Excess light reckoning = 1.21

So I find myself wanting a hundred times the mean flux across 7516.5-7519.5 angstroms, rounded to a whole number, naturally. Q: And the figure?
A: 951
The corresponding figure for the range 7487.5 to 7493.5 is 903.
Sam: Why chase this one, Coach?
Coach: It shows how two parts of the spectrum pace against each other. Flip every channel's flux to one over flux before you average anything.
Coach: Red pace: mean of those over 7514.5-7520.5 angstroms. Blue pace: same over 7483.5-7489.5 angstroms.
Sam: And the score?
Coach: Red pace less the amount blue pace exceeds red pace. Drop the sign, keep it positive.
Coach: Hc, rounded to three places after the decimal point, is 0.108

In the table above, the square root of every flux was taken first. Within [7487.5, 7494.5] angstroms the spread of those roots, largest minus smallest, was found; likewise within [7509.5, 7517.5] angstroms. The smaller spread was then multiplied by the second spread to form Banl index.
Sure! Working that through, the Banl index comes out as 0.10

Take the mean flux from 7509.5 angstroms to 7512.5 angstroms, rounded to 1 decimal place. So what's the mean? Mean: 9.1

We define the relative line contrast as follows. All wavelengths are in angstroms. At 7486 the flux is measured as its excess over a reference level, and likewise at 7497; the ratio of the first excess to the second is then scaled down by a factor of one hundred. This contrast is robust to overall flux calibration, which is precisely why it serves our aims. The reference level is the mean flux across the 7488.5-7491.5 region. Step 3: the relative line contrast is -0.005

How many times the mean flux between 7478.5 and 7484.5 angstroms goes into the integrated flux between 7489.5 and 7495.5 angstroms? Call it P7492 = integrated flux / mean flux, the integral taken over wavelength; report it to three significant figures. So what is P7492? 5.33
